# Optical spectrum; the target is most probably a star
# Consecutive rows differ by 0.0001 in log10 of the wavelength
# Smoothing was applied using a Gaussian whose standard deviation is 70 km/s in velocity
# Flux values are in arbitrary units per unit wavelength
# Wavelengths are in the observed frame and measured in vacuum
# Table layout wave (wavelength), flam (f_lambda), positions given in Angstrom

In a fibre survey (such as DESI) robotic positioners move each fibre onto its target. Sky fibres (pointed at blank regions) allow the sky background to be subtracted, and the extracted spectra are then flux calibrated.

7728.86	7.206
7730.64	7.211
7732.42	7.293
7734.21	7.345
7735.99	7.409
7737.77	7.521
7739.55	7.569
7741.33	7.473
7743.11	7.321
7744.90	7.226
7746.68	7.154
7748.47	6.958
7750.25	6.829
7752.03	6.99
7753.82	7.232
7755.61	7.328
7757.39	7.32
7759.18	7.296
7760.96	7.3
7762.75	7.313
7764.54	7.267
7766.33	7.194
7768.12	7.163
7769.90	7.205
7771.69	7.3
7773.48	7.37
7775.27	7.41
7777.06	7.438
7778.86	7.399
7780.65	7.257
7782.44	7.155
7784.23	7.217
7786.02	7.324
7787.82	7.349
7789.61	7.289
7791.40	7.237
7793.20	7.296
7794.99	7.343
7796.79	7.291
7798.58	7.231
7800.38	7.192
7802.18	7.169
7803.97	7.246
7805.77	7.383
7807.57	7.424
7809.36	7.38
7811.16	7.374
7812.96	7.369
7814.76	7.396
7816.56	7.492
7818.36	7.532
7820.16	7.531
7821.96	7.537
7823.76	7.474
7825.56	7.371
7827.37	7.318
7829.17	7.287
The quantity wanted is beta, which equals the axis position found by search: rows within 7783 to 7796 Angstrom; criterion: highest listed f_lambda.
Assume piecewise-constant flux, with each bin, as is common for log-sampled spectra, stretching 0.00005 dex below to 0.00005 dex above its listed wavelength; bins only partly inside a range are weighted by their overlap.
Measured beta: 7787.82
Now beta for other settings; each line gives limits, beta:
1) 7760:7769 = 7762.75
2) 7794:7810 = 7807.57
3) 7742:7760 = 7755.61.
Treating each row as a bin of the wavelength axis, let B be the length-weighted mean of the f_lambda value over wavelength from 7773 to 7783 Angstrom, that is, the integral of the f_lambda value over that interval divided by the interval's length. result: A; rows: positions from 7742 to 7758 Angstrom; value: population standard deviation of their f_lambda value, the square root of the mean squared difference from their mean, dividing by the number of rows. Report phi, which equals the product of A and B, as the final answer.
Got 1.27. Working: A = 0.173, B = 7.34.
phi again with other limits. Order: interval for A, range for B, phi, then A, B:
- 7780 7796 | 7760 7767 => 0.44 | 0.060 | 7.27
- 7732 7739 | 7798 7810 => 0.62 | 0.085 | 7.29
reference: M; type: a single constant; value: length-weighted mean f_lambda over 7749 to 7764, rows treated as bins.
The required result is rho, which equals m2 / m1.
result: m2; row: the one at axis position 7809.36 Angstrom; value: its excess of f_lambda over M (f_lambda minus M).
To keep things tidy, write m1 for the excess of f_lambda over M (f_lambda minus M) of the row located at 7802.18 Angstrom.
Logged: -6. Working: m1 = -0.03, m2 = 0.1813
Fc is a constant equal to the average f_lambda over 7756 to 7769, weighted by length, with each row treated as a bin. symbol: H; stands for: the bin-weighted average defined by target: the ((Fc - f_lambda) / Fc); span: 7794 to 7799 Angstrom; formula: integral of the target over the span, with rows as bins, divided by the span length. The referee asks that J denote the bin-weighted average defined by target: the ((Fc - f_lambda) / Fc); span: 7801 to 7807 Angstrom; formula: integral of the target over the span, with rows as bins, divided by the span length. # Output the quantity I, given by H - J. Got -0.003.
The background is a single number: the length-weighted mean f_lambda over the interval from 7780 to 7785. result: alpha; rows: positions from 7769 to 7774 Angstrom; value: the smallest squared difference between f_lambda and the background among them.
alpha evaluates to 0.0001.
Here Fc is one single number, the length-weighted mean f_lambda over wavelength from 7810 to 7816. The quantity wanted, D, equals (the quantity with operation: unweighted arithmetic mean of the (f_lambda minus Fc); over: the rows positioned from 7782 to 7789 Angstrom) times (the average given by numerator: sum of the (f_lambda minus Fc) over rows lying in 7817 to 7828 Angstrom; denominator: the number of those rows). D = -0.010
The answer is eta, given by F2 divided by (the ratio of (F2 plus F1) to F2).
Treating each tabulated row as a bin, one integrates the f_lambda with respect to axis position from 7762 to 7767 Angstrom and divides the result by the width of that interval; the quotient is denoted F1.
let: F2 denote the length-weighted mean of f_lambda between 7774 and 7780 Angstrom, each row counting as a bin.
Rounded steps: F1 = 7.25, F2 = 7.40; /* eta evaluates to 3.74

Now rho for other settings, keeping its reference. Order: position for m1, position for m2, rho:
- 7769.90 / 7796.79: 15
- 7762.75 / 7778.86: 2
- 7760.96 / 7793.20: 1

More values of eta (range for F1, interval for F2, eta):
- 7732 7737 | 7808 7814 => 3.70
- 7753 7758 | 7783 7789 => 3.64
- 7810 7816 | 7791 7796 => 3.62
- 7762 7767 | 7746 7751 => 3.42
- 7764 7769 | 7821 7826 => 3.81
